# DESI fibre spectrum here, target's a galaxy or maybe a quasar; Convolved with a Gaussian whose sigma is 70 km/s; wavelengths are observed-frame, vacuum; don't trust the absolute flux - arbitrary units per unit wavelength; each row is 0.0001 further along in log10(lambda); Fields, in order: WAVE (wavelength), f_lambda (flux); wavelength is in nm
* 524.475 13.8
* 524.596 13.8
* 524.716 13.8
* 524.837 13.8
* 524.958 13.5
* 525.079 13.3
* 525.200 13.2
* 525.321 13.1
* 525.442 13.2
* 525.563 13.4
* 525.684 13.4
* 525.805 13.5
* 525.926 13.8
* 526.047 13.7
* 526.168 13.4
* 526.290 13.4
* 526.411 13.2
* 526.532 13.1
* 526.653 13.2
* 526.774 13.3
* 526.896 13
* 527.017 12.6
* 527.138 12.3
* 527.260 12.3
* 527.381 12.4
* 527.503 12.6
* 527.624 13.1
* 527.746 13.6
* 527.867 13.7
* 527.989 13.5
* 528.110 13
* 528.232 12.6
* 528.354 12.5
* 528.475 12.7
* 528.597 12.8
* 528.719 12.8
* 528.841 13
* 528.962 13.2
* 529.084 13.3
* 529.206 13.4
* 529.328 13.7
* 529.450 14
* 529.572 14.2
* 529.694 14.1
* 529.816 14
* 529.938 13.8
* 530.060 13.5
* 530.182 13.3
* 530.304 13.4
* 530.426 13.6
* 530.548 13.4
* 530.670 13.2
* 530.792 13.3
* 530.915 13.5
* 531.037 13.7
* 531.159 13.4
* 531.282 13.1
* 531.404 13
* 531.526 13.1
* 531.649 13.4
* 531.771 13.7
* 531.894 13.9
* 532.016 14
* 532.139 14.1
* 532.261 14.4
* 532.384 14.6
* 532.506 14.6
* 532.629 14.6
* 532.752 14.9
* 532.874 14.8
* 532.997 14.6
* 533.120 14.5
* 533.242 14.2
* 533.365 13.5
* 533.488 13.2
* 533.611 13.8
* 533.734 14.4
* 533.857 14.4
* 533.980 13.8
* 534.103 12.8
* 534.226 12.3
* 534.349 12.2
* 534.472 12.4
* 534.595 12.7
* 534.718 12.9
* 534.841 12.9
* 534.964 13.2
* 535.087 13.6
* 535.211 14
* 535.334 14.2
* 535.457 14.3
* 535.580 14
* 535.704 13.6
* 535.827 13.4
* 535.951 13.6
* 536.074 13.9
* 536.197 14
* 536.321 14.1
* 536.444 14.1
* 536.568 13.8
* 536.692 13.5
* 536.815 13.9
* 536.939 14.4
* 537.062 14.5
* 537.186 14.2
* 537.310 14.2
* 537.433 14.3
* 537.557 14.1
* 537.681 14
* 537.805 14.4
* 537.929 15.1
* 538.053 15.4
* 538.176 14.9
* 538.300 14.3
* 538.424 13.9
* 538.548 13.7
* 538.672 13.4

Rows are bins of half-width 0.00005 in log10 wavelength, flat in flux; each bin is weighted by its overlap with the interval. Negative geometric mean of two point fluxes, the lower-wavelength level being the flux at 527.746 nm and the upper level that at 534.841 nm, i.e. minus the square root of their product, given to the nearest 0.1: -13.2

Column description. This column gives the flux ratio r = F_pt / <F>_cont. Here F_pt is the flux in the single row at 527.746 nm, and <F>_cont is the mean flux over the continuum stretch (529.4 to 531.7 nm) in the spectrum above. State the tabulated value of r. 1.01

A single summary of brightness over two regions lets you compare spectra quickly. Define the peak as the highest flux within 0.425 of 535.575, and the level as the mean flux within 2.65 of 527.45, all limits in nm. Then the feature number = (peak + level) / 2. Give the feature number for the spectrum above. 13.8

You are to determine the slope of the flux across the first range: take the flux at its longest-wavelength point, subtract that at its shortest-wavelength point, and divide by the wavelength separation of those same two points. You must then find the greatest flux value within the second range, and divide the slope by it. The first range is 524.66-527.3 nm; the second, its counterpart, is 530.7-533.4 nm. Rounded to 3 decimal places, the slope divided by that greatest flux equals -0.040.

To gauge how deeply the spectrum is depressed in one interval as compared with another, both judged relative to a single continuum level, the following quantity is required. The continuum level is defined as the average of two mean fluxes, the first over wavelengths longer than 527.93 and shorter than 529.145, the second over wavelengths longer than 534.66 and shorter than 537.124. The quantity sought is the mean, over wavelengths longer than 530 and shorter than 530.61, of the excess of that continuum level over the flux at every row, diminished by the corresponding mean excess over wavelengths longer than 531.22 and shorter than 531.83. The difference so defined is -0.18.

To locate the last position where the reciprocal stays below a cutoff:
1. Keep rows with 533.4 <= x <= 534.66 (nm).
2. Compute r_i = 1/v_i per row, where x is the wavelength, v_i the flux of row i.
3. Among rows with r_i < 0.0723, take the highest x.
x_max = 533.857 nm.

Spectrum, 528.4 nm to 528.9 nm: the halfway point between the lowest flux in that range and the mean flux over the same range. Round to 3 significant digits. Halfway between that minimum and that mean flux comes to 12.8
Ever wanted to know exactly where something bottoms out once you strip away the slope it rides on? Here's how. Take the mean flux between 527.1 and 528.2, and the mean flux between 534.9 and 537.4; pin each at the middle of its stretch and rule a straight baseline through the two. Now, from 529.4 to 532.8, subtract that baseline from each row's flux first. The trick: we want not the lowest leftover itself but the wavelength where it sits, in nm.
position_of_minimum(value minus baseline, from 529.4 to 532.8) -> 531.404 nm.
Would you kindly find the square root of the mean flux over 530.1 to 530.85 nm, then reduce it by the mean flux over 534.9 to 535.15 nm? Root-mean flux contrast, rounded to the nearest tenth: -9.7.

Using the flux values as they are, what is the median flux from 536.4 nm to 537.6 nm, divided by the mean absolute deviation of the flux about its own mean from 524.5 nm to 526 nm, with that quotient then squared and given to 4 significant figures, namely 4265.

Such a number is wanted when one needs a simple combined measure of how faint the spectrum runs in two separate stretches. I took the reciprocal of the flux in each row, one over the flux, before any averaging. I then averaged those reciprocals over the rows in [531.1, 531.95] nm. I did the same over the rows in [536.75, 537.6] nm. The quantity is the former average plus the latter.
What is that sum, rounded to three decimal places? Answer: 0.145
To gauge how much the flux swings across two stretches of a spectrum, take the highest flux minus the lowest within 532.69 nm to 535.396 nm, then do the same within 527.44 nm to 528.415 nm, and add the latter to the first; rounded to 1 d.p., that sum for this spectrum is 3.9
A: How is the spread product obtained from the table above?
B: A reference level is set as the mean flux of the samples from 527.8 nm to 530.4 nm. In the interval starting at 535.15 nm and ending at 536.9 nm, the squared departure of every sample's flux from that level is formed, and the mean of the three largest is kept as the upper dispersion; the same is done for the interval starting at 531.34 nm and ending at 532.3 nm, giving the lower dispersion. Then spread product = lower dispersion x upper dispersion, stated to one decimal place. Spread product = 0.5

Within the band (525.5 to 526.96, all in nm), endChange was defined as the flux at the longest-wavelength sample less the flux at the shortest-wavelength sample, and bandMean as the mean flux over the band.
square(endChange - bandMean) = 190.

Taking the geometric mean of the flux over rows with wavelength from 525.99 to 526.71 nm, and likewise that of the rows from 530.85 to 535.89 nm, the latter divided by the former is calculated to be 1.03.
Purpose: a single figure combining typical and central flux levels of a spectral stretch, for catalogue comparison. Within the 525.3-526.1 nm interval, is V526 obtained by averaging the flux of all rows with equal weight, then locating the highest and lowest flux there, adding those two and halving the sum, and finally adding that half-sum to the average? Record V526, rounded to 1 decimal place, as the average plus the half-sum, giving 26.9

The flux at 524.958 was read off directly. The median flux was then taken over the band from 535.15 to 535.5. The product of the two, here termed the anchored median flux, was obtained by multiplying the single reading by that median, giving 192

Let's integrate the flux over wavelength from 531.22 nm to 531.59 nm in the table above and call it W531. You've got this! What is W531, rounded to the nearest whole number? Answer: 5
